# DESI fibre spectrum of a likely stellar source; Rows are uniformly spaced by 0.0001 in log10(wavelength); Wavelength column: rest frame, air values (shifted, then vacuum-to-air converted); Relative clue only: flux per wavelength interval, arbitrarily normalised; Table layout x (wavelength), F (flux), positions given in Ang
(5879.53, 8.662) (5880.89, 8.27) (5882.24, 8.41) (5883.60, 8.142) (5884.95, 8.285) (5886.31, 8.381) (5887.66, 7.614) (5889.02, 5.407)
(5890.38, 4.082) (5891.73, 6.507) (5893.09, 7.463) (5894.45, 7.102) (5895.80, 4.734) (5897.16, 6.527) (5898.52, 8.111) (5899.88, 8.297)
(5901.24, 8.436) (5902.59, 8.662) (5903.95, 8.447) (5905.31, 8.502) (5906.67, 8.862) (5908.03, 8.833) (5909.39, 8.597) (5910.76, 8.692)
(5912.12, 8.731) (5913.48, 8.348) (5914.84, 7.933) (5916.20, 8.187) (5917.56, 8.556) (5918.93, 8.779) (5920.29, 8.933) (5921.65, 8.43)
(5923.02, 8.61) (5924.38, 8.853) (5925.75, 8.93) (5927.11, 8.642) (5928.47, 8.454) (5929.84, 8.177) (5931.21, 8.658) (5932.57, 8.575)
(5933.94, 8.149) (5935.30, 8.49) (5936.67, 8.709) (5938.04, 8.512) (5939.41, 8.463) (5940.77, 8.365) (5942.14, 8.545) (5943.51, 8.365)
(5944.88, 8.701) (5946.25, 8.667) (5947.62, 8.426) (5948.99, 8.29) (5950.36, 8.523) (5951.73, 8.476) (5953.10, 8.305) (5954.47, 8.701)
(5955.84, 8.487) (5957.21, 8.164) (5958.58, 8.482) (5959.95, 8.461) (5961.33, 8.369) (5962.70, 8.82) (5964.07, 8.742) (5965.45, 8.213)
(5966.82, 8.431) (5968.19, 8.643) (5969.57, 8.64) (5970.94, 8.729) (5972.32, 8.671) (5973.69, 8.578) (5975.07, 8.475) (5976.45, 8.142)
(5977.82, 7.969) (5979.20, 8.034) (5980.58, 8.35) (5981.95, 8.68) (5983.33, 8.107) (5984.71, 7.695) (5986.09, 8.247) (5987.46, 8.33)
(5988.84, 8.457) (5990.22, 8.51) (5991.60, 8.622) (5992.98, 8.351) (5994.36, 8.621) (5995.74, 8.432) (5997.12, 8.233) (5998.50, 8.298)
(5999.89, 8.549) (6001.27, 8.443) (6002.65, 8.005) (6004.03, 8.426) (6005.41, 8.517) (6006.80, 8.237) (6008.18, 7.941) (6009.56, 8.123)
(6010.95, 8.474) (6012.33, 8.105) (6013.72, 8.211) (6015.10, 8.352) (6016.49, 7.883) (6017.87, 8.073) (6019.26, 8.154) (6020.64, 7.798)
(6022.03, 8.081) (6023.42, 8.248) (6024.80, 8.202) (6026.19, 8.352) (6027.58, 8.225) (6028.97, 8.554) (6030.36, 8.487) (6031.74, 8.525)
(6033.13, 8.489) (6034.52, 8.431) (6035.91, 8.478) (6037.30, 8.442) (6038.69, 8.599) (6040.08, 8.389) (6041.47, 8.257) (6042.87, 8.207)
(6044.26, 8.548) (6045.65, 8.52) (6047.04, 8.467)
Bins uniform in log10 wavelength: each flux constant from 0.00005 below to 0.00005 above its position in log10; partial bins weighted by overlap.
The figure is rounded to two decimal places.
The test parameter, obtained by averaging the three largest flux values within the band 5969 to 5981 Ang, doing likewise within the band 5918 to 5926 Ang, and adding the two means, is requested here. 17.59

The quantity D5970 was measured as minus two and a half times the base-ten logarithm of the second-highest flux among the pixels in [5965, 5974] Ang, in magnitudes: -2.35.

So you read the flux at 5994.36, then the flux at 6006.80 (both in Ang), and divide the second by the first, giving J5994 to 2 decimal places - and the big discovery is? 0.96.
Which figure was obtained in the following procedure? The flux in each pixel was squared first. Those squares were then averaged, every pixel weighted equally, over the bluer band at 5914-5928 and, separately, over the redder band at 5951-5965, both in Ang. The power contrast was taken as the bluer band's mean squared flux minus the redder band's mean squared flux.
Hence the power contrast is 1.5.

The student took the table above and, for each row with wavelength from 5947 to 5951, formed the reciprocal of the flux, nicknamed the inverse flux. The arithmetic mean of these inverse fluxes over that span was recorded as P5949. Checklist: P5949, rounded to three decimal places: 0.119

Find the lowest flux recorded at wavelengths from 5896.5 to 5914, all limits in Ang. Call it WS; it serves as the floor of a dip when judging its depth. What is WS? 6.527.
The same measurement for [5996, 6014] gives 7.941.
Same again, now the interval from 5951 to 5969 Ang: 8.164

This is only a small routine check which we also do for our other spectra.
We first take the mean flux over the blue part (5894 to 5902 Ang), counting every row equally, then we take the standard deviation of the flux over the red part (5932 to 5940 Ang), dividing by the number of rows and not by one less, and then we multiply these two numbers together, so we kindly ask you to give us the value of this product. 1.2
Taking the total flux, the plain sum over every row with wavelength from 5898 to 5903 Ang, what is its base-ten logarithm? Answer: 1.53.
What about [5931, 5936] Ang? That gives 1.53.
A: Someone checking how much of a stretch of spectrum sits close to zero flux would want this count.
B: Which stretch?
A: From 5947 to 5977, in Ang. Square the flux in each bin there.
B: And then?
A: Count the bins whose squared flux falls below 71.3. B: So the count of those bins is 8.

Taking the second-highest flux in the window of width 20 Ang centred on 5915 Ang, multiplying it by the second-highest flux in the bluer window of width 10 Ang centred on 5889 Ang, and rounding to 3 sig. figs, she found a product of 73.4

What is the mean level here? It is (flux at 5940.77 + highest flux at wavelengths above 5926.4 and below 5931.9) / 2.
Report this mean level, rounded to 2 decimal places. 8.51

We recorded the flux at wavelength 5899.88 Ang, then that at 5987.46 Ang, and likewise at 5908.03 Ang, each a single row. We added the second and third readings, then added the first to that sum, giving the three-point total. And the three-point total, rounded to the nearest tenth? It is 25.5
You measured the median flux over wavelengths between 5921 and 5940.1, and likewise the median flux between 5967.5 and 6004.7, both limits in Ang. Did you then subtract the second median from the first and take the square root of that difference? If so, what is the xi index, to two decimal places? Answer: 0.33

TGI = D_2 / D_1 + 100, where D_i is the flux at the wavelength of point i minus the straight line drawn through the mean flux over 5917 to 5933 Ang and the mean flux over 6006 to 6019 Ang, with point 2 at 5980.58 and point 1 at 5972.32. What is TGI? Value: 100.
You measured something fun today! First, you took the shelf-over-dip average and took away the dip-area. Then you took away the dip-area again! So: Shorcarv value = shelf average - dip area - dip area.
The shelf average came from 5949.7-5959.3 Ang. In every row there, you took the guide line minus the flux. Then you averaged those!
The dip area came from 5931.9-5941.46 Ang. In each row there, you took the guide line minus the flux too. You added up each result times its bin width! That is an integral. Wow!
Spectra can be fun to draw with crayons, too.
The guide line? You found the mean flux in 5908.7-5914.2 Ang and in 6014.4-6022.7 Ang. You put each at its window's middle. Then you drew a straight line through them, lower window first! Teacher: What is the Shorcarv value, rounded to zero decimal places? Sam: 0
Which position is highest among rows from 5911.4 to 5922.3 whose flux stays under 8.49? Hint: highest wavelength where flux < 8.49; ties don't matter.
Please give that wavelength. 5921.65 Ang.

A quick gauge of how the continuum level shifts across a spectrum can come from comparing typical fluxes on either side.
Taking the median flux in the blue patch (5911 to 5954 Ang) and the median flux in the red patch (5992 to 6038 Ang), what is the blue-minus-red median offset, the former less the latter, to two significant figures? 0.16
